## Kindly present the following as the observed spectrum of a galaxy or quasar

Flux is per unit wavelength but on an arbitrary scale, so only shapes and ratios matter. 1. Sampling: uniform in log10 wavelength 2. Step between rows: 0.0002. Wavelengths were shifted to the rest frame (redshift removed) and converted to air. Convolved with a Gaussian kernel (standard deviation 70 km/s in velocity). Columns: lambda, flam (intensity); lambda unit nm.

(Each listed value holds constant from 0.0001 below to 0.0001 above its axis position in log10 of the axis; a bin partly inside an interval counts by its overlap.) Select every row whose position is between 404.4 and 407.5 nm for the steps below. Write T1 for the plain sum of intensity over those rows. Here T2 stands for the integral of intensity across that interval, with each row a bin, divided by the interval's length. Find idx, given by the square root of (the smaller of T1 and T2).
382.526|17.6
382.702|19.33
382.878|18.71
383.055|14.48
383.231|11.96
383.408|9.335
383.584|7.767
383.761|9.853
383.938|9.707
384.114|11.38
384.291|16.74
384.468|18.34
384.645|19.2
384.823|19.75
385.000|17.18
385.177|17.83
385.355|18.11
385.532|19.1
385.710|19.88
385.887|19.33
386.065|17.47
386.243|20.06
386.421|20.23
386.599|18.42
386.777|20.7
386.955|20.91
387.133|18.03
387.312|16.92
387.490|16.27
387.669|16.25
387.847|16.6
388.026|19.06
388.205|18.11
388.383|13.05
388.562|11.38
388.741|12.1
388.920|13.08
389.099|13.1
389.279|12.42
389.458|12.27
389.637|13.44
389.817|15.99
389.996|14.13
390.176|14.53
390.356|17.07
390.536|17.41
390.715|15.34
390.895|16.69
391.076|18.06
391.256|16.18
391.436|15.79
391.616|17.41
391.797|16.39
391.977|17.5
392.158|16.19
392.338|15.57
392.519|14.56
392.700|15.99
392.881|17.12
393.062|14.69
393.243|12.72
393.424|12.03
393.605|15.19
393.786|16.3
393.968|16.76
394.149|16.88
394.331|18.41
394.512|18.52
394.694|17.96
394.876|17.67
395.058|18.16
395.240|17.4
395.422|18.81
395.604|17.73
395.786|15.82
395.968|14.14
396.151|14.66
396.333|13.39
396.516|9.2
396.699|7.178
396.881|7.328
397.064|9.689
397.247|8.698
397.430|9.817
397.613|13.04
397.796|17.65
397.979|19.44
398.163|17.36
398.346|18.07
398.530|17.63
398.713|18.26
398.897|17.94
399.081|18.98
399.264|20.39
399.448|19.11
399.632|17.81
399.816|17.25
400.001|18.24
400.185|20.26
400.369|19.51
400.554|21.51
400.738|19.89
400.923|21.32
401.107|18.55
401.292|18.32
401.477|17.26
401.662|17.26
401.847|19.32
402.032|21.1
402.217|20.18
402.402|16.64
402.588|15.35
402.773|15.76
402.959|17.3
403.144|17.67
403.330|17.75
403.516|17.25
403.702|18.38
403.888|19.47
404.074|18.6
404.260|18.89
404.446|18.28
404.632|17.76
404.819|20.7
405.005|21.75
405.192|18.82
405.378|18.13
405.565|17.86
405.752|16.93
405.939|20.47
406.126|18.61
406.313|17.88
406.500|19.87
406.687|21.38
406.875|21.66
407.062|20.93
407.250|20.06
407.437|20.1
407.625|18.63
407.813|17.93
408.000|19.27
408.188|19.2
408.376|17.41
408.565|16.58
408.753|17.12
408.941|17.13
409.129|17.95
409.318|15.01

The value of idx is 4.42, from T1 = 331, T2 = 19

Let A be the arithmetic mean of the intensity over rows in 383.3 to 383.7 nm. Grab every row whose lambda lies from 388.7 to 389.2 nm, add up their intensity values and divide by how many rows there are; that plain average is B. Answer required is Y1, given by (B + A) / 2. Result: 10.7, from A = 8.6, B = 13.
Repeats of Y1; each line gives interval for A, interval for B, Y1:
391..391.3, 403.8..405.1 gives 18.2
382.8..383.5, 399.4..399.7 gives 16.0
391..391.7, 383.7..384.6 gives 15.0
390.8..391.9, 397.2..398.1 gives 15.2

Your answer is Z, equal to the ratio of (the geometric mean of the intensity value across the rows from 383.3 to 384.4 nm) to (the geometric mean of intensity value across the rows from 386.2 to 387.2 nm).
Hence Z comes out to 0.53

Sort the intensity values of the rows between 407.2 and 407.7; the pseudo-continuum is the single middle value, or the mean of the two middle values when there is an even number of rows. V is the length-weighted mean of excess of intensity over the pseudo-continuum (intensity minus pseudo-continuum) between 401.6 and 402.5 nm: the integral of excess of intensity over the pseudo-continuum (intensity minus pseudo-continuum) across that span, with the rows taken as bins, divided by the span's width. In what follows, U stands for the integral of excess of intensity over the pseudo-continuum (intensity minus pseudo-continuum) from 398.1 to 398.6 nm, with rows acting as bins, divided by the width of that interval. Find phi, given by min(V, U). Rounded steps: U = -2.4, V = -1.1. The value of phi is -2.4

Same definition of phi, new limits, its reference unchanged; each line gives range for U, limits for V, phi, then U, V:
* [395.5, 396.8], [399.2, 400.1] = -6.9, -6.9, -1.5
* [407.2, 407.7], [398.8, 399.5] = -1.0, -0.5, -1.0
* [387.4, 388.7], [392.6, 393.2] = -4.4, -4.4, -4.4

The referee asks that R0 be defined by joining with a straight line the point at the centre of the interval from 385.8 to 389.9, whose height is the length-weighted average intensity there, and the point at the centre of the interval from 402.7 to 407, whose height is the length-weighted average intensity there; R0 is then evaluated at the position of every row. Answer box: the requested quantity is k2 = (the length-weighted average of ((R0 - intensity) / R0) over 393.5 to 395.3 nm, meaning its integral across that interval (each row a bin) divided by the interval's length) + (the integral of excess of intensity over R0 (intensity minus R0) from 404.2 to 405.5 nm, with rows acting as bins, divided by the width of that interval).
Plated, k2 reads 0.4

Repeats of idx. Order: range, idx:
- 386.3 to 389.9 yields 3.99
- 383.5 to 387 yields 4.13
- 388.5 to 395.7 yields 3.97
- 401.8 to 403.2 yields 4.23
